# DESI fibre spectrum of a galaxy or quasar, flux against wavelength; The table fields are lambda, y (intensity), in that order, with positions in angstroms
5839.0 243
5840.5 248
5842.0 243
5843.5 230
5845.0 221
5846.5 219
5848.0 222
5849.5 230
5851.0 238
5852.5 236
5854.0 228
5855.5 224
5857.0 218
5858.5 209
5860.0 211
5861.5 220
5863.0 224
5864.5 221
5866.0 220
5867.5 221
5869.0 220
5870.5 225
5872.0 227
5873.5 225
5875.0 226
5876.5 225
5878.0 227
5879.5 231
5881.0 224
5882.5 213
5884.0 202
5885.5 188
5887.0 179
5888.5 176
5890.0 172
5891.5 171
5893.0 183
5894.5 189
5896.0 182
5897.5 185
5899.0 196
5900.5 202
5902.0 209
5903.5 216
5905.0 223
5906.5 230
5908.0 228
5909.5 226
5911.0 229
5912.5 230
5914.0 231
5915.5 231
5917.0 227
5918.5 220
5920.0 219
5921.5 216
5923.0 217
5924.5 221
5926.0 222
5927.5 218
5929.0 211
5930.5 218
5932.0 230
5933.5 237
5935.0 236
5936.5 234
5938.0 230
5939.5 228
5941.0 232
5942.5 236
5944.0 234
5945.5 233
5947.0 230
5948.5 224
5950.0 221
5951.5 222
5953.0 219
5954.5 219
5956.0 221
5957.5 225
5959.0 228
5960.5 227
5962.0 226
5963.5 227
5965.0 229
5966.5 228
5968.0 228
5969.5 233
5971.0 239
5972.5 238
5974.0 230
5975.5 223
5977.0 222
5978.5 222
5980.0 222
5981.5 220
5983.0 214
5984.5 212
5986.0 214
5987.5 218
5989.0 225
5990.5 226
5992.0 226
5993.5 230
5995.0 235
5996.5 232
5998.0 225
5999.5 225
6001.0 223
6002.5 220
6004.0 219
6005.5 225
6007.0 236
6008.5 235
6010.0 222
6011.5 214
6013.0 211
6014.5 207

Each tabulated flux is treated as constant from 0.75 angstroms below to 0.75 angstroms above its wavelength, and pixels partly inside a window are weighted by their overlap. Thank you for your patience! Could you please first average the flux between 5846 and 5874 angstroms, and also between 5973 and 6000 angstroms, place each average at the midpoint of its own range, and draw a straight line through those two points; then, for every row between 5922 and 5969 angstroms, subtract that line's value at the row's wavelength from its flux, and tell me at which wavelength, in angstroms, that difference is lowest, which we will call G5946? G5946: 5929.0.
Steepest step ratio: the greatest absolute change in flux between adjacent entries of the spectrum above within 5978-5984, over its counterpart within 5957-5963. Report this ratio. 2.0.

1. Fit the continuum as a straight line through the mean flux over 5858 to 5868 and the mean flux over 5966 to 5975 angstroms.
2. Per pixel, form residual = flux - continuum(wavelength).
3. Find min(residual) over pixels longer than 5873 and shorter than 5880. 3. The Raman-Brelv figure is 5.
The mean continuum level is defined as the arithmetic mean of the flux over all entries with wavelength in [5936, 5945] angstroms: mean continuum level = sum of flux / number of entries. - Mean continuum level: 232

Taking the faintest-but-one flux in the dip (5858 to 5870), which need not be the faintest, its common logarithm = 2.32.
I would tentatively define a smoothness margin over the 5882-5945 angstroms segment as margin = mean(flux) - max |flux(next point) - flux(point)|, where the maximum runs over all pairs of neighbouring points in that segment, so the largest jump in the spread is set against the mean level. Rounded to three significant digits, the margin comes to 200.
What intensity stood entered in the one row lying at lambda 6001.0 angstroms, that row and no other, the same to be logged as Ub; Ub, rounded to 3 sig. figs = 223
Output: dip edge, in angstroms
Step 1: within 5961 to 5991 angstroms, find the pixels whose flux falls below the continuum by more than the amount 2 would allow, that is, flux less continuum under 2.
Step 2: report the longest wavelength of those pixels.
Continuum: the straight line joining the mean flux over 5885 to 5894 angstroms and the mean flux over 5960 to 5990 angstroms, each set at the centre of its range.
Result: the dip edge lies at 5990.5 angstroms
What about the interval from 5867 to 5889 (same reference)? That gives 5888.5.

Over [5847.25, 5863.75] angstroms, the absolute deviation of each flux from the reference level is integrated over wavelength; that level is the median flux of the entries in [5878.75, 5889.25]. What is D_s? 357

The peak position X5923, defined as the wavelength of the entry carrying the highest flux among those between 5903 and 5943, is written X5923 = 5933.5 angstroms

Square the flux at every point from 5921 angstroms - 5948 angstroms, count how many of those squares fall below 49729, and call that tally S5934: 7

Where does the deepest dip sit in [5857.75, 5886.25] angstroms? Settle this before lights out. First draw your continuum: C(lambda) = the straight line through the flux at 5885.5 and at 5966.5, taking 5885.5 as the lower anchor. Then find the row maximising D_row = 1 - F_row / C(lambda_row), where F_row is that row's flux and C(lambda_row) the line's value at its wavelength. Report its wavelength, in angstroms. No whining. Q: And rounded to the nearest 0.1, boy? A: 5885.5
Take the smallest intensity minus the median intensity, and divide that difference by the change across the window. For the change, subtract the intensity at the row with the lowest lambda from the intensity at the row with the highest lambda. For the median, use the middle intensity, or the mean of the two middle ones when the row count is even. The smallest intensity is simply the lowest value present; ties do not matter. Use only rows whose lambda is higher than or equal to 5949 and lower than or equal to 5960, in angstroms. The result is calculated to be -0.3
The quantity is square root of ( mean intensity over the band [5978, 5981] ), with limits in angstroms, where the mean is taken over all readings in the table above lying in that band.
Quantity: 14.9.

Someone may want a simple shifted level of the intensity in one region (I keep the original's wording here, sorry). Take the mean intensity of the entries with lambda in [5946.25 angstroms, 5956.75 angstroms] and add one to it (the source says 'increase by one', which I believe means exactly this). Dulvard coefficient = 223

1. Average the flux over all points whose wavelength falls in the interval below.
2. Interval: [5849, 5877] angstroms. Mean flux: 224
